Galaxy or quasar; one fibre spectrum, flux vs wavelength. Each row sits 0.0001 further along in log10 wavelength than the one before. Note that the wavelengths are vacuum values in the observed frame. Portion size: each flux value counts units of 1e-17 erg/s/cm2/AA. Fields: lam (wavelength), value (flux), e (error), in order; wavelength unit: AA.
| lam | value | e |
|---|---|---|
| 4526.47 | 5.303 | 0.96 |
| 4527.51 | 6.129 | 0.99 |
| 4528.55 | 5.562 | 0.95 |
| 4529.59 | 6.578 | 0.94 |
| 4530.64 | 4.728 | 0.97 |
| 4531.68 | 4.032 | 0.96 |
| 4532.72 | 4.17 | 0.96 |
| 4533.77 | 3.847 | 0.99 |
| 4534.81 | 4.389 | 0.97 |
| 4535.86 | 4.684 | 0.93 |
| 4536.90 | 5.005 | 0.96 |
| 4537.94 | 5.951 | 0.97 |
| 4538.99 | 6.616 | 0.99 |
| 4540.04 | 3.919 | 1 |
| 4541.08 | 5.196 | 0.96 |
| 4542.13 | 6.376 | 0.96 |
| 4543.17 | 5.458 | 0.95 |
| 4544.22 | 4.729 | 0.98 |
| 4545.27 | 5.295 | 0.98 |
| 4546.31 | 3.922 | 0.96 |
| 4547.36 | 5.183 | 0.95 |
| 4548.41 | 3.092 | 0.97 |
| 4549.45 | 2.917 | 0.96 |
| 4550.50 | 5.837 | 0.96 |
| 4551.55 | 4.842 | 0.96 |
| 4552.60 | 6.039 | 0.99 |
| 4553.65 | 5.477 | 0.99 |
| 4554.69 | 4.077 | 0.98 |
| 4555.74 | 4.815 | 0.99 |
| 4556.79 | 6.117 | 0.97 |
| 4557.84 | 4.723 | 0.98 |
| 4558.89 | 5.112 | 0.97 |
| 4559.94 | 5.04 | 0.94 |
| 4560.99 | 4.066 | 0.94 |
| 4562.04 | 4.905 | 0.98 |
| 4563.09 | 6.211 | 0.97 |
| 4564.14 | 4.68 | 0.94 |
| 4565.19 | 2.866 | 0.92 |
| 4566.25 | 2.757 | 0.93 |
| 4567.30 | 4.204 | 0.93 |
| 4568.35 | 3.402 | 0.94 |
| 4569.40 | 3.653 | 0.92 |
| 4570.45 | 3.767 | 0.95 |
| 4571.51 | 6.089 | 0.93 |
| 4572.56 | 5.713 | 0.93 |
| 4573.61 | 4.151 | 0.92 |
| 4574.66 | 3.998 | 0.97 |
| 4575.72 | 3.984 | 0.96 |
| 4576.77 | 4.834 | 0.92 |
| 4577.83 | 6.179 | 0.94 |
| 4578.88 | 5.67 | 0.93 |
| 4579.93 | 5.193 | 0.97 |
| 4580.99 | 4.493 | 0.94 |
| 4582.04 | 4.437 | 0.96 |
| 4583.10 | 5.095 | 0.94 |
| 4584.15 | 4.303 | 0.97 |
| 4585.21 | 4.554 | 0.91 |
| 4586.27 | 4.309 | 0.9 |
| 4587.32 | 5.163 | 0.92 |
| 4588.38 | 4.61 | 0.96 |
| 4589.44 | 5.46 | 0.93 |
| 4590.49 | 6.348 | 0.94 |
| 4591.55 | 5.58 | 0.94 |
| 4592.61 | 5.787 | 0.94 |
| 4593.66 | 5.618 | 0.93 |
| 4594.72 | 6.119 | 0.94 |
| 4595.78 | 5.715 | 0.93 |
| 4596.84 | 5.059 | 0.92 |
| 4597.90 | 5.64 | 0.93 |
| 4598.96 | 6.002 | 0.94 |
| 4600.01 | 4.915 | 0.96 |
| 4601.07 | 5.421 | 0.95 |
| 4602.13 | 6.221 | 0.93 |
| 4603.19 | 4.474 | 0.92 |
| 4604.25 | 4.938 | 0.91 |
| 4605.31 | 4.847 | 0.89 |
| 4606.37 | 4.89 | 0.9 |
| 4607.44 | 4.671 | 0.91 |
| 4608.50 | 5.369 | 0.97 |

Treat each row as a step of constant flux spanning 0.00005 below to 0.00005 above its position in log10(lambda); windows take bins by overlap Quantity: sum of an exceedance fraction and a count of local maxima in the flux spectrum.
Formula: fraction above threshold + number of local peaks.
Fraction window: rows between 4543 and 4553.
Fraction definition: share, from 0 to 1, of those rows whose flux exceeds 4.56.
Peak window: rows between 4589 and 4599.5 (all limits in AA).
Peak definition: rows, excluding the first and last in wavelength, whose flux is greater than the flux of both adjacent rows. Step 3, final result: 3.7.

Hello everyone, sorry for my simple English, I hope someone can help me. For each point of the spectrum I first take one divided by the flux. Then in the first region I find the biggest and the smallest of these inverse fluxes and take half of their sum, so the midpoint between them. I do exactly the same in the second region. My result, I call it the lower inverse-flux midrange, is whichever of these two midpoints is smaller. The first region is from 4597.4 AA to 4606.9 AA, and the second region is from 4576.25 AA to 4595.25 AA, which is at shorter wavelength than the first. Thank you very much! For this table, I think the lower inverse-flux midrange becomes 0.192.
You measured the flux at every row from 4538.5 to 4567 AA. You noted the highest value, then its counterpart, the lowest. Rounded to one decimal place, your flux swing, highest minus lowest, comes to 3.9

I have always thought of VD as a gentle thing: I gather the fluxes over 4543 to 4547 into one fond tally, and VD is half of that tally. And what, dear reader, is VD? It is 9.7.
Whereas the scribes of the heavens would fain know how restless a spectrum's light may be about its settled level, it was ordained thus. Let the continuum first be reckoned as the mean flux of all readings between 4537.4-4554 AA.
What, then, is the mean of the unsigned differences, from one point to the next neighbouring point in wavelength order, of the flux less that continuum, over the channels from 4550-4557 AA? 1.03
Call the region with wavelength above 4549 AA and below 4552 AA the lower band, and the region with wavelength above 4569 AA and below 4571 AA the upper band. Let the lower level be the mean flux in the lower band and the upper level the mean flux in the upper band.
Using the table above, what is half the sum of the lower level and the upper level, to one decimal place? 4.1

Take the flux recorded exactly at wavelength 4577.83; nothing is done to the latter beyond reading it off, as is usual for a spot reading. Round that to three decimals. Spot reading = 6.179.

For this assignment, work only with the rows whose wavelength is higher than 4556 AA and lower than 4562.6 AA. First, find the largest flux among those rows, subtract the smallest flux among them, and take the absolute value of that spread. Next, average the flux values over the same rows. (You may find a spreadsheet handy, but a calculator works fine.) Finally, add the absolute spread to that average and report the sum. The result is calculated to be 7.04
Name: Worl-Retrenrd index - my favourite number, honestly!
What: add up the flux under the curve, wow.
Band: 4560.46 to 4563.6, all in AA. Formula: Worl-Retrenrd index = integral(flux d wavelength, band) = 15.9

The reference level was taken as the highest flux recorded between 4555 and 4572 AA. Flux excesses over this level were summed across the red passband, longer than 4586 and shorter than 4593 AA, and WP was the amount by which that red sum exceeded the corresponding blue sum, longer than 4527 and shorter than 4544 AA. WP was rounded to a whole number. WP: 11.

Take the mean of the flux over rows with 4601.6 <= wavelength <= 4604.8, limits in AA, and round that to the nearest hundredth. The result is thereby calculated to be 5.21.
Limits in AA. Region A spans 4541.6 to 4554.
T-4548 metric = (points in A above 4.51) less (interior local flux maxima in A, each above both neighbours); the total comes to 5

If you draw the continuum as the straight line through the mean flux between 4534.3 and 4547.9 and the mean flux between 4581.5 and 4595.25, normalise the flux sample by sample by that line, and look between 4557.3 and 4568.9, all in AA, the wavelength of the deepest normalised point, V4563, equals 4566.25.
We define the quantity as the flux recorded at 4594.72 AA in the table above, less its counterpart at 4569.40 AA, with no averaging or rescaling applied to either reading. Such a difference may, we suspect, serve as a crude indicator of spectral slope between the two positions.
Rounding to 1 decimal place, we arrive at 2.5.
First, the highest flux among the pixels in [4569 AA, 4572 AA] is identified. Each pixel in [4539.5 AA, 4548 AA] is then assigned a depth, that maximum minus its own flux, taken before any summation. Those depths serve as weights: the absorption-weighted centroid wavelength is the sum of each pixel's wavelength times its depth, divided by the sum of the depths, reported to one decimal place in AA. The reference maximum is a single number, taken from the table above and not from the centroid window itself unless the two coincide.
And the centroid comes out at 4543.8 AA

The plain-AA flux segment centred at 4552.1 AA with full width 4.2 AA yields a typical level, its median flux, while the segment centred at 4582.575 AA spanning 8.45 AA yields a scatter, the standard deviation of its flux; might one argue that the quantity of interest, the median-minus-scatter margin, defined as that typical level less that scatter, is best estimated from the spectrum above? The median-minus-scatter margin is 5.2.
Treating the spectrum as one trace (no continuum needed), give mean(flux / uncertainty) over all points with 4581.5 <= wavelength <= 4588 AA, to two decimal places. 4.98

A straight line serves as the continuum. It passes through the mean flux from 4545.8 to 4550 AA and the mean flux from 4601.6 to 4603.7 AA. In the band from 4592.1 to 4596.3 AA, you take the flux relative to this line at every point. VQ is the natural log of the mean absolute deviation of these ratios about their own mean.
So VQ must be -3.5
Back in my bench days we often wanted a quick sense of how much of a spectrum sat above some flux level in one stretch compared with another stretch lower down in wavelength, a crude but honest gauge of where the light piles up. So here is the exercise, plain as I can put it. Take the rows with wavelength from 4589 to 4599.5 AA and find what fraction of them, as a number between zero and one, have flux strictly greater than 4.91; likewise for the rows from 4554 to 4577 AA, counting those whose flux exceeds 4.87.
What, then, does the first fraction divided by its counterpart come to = 3.14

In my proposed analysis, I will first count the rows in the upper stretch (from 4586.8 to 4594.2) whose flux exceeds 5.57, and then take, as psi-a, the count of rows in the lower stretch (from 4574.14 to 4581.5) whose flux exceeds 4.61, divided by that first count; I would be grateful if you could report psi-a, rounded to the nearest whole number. 1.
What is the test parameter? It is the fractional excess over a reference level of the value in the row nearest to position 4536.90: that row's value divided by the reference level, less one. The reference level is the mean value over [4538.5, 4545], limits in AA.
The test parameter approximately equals -0.1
